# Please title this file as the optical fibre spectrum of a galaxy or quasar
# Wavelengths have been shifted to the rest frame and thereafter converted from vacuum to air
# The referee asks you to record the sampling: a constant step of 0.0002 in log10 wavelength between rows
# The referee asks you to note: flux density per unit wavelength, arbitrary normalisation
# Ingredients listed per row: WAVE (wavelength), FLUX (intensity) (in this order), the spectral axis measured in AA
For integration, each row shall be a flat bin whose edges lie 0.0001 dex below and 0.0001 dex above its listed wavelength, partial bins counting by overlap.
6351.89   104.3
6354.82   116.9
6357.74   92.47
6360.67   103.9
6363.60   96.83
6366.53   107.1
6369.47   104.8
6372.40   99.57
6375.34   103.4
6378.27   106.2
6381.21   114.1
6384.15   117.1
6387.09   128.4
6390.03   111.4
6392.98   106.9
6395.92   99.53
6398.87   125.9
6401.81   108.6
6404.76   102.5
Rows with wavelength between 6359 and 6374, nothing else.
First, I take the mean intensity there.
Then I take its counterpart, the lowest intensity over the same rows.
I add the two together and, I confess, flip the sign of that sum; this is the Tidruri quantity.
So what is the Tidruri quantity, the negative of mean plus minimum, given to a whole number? -199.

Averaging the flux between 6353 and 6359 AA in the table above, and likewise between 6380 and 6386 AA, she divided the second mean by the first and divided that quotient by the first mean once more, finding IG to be 0.0105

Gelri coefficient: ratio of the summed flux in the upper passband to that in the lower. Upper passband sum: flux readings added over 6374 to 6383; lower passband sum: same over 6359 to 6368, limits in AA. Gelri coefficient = 1.05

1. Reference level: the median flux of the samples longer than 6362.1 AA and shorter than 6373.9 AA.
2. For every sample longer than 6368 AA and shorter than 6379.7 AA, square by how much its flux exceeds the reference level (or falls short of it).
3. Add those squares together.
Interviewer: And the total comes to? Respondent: 31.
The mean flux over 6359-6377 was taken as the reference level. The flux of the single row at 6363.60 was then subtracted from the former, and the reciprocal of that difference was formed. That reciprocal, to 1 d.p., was 0.2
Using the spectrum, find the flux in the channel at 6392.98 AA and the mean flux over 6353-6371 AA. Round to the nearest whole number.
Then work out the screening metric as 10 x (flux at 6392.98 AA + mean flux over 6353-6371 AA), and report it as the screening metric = 2106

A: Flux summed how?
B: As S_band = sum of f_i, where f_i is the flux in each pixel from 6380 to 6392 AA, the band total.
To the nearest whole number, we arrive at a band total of 471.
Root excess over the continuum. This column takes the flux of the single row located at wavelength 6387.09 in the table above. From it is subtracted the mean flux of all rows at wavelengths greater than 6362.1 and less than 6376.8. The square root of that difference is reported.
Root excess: 5.1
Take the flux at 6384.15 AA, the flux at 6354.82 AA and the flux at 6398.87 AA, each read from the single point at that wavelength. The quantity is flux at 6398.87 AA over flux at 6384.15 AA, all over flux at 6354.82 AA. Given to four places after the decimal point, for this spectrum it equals 0.0092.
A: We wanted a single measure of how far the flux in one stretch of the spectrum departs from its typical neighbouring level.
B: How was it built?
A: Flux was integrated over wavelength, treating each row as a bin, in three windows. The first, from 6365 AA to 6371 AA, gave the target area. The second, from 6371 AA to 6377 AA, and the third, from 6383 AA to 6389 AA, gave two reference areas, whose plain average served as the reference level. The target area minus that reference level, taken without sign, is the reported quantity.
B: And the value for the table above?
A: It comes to 37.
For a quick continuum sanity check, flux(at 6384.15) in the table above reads 117.1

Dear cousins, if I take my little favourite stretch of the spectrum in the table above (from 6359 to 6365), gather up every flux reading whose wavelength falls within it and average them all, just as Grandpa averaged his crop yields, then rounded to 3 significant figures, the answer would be 100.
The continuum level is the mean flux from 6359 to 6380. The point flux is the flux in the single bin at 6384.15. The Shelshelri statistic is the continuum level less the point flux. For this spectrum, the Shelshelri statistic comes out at -14.0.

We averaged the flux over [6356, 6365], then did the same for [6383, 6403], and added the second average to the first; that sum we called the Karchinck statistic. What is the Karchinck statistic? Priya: 212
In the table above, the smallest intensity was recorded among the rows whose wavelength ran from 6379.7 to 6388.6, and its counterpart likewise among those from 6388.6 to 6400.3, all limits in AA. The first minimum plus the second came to 214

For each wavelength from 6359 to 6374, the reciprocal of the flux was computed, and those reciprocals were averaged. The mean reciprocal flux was 0.0098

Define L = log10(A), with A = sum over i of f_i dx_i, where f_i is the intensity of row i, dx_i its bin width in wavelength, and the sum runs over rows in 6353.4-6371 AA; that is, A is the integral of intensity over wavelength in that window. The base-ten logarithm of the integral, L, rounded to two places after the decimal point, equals 3.26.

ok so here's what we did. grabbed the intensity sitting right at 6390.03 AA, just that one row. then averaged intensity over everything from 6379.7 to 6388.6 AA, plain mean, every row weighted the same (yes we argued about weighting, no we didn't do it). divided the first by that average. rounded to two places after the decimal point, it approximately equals 0.93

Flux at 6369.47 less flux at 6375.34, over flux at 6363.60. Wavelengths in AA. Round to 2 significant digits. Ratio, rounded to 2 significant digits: 0.014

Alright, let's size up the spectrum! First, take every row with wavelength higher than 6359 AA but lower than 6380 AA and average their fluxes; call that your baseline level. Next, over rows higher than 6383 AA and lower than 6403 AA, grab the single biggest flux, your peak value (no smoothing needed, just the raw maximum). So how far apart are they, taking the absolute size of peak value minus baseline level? 25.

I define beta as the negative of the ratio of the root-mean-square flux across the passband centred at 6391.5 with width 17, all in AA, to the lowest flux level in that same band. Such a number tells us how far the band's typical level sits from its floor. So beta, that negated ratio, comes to -1.16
